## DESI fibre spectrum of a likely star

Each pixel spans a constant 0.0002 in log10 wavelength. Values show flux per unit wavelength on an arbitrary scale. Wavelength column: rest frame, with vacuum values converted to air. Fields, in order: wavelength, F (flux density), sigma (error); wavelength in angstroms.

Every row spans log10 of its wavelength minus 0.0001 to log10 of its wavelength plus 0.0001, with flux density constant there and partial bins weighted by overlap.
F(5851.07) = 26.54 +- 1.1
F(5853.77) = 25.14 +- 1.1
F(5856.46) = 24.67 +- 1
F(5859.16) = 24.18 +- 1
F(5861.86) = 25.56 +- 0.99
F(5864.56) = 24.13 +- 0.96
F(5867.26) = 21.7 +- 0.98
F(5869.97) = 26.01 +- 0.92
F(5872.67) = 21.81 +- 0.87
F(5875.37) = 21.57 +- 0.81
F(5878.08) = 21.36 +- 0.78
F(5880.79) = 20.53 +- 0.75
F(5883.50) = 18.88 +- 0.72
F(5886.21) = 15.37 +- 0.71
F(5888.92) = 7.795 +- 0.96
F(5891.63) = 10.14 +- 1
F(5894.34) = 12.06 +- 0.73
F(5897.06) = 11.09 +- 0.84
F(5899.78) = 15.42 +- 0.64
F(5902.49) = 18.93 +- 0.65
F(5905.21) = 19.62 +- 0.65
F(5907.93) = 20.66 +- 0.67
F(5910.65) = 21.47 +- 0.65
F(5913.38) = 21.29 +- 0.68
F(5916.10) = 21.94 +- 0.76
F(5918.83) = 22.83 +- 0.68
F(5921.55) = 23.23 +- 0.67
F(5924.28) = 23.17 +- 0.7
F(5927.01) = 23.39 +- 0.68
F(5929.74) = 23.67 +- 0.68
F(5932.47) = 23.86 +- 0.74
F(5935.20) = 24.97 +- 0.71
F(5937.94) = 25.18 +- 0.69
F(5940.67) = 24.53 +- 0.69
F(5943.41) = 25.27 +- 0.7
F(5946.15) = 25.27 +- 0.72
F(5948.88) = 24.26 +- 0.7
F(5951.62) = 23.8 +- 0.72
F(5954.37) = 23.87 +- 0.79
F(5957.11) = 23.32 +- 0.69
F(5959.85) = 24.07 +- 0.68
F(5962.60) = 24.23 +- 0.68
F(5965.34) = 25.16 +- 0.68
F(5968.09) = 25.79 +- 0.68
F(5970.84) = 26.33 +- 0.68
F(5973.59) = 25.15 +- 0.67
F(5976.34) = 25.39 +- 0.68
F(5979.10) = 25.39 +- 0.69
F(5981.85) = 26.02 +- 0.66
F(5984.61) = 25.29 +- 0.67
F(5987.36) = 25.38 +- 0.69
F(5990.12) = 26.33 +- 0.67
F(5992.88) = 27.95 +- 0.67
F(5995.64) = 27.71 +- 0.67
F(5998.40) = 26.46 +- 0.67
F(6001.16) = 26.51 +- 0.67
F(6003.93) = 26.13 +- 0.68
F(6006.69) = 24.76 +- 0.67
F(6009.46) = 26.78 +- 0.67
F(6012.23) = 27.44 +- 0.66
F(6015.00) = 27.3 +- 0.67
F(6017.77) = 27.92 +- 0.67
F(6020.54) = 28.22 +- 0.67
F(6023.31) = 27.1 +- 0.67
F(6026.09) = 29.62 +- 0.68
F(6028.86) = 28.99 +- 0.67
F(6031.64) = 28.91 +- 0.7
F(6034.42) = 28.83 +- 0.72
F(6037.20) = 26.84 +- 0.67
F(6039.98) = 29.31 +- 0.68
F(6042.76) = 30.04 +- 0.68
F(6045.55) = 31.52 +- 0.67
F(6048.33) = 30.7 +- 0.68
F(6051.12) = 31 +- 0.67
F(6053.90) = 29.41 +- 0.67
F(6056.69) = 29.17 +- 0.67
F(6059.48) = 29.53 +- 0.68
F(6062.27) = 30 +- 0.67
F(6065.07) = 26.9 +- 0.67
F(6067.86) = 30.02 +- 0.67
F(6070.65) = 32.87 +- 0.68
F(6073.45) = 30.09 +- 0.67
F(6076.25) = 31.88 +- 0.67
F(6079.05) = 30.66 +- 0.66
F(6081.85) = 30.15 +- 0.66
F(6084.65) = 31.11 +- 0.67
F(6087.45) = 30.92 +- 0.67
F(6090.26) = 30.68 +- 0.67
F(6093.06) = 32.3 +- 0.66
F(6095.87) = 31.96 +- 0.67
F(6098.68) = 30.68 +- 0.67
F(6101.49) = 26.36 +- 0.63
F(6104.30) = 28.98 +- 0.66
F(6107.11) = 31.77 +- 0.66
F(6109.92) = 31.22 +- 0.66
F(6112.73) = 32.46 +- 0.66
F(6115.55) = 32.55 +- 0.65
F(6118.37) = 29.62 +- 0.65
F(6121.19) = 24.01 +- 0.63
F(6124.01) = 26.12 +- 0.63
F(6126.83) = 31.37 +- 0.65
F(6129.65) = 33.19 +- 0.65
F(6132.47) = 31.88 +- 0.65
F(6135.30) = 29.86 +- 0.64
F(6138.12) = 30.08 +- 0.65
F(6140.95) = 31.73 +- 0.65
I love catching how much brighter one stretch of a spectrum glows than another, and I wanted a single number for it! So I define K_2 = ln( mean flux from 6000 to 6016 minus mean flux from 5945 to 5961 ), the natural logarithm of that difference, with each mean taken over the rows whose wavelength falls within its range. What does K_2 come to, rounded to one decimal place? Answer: 0.9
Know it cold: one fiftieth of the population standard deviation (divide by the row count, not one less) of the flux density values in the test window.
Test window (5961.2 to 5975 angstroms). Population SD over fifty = 0.014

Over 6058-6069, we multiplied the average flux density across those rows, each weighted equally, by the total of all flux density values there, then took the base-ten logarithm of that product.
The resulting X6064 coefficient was 3.53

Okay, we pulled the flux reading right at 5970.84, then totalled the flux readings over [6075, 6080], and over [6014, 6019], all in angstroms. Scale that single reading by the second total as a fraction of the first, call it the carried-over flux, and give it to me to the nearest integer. 23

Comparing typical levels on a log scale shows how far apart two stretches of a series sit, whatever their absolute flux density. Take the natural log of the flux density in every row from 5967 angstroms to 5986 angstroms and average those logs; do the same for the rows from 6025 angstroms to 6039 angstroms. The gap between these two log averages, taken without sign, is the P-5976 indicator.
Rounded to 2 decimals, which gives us 0.11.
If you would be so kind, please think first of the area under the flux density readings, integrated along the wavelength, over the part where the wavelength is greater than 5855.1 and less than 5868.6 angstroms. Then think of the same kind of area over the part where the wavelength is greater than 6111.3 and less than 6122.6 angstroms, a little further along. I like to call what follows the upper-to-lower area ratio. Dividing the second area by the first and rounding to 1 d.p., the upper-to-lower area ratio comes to 1.0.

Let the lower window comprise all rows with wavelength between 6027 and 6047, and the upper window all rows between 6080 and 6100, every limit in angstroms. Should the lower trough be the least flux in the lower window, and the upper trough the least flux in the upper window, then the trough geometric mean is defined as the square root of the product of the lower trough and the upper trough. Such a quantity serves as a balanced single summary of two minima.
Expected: 28.4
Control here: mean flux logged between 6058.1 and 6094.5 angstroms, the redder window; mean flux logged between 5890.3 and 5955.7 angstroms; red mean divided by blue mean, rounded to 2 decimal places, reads 1.44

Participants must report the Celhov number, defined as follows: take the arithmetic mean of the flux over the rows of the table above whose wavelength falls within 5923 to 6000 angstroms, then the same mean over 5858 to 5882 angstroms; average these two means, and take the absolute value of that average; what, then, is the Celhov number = 24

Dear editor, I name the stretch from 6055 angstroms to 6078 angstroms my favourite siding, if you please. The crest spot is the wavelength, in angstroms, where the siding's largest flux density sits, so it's 6070.65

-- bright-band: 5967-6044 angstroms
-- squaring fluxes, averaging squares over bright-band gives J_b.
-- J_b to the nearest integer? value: 735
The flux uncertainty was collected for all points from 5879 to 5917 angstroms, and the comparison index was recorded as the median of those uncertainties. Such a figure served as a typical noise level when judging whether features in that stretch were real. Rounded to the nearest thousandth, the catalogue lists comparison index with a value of 0.715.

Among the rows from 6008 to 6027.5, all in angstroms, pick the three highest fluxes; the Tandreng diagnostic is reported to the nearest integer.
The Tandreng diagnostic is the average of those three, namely 29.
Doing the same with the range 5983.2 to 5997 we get 27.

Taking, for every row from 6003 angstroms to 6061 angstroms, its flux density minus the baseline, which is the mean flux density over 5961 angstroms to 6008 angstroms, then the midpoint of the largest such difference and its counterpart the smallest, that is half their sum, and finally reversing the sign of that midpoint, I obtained -2.3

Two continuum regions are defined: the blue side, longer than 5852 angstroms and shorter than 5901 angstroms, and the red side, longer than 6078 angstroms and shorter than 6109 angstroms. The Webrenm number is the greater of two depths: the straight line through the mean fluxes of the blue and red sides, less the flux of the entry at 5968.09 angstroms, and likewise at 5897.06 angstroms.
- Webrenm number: 9.3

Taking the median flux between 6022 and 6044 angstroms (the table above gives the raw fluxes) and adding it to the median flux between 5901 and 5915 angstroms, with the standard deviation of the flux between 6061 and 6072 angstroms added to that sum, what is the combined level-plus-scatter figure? 52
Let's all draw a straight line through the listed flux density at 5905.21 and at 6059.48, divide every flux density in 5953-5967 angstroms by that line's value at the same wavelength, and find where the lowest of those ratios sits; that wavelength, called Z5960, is 5957.11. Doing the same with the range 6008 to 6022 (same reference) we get 6009.46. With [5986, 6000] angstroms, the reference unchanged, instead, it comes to 5987.36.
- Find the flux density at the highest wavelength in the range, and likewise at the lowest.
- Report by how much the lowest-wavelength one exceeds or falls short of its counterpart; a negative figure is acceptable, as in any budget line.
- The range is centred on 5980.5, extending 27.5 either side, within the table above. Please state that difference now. -0.9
